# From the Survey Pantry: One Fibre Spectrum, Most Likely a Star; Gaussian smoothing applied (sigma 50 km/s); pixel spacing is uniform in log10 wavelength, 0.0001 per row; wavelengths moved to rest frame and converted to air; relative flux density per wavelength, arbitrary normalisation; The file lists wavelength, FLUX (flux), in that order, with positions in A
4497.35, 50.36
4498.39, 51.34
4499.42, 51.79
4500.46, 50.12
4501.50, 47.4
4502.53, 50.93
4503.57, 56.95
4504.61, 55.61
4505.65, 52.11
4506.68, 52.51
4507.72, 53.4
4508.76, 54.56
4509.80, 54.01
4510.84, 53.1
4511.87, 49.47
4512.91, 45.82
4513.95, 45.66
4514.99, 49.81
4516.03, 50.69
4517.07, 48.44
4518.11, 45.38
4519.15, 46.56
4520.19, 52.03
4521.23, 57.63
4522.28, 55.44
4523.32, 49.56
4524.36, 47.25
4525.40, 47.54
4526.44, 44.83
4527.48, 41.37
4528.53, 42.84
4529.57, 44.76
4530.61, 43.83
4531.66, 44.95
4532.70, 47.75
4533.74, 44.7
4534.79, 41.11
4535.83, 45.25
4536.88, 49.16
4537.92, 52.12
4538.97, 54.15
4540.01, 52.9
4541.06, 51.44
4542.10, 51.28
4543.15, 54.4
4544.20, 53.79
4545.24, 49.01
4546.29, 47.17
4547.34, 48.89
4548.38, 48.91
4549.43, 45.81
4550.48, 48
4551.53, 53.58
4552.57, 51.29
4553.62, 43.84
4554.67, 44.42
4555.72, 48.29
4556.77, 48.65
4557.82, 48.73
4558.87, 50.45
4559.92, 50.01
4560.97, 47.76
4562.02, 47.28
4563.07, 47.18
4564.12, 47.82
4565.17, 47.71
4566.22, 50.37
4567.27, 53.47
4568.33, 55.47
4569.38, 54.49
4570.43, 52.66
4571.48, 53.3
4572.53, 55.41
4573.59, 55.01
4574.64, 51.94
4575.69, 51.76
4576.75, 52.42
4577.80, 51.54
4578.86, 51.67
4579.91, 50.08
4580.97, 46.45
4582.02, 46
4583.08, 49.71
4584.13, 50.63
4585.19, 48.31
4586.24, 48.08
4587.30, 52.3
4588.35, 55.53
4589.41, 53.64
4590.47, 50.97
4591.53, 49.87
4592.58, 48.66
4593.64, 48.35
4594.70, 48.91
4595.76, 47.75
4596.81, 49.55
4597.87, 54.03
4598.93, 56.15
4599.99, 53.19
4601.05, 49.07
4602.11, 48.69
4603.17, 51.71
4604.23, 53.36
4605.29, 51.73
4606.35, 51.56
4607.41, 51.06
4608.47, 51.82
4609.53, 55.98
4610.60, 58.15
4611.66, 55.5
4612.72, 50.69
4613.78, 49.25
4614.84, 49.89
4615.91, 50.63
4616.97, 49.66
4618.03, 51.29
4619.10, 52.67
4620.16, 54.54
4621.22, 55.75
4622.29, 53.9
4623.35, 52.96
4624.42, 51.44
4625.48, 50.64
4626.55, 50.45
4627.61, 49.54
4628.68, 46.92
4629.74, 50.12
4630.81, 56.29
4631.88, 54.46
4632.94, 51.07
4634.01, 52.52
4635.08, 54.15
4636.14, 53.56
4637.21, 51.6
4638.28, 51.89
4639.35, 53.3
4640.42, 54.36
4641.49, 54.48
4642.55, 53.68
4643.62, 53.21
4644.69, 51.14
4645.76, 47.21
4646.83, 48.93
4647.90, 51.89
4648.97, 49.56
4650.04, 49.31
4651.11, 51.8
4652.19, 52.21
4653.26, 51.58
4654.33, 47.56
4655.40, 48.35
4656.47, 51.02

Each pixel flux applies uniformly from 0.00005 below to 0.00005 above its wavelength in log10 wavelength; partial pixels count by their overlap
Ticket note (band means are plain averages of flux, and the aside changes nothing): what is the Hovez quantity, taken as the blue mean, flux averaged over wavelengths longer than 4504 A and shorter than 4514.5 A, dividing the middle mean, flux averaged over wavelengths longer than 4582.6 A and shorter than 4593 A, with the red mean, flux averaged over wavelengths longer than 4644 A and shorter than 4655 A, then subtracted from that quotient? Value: -49.1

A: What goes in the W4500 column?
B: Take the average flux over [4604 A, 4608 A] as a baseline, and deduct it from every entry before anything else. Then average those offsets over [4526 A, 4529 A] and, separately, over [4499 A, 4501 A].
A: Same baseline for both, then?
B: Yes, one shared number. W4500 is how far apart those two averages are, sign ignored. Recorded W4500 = 7.9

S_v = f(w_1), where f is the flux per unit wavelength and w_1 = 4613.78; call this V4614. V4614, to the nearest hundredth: 49.25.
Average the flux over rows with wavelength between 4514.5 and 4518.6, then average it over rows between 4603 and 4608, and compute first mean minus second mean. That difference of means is -3.3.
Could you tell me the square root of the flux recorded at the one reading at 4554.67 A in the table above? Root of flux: 6.66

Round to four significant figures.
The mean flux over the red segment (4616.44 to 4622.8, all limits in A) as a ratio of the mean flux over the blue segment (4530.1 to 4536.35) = 1.188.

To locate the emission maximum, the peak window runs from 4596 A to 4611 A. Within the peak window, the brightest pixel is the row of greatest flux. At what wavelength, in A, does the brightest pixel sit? 4610.60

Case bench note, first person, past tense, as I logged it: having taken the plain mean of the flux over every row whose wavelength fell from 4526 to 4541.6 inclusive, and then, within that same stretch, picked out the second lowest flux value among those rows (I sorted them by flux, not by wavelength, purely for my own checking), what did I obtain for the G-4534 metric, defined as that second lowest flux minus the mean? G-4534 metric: -5.4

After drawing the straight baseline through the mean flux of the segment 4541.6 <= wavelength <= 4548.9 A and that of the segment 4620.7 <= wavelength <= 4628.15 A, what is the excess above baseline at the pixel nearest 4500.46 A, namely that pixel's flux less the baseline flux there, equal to 0.5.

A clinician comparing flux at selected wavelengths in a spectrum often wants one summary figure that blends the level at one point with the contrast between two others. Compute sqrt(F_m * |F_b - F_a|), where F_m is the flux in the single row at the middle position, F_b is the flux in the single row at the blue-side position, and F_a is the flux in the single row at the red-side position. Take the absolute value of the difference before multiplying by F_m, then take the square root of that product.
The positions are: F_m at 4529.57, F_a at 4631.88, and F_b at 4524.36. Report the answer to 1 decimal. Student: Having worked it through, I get 18.0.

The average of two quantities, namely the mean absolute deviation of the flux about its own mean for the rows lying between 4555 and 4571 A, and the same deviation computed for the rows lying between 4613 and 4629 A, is 2.01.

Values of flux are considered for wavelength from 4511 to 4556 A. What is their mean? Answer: 48.4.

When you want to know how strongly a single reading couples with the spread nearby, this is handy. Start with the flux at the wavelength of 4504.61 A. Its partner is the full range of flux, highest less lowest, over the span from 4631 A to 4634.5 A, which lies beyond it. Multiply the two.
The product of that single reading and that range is 189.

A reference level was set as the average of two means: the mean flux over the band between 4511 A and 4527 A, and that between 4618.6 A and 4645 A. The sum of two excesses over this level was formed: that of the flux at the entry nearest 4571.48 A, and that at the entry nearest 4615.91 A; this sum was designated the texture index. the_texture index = 2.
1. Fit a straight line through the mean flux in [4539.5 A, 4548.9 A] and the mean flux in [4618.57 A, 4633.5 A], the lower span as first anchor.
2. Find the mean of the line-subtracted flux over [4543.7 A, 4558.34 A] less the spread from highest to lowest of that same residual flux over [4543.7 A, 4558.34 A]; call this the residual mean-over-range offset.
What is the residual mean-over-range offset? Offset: -12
